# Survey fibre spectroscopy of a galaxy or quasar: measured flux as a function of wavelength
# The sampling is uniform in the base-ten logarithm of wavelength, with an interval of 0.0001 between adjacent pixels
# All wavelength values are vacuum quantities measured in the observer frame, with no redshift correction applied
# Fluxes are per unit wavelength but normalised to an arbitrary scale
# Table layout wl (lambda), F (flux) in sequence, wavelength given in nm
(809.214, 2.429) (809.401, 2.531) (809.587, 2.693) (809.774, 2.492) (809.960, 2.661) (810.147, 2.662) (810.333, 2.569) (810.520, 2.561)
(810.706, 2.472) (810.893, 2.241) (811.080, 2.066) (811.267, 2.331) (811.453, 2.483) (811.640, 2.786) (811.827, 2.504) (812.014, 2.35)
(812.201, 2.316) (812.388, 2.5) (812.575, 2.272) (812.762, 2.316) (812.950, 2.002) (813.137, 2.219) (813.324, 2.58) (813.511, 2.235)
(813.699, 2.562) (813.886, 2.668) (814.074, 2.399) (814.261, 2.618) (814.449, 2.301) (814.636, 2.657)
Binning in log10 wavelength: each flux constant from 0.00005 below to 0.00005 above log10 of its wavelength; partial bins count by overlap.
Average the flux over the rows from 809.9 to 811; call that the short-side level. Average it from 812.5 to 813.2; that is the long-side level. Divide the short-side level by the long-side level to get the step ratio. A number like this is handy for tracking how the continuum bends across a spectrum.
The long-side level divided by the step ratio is 1.9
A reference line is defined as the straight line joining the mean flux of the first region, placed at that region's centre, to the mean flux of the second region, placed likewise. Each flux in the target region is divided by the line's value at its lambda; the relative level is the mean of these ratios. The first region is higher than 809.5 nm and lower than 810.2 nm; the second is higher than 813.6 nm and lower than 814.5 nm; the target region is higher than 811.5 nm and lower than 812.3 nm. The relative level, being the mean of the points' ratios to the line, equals 0.97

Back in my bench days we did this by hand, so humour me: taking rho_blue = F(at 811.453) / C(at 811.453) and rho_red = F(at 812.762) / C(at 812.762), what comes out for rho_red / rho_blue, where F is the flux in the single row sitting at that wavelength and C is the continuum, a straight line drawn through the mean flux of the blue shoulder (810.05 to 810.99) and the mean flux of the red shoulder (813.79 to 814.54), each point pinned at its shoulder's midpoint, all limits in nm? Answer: 0.93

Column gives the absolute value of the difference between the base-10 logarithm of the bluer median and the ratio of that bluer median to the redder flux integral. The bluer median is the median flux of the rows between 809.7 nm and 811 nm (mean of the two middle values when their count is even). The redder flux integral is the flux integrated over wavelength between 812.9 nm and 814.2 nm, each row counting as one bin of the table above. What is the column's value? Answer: 0.412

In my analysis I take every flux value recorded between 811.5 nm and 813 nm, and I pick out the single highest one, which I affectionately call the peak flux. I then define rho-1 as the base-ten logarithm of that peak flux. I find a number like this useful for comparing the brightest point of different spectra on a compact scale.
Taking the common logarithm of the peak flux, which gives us 0.445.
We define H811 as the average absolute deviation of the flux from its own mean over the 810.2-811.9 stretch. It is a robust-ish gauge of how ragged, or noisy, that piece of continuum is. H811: 0.155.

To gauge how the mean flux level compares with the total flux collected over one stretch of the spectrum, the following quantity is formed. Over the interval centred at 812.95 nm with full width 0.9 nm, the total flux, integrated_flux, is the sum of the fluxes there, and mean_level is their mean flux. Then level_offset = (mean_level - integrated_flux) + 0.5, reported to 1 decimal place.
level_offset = -8.6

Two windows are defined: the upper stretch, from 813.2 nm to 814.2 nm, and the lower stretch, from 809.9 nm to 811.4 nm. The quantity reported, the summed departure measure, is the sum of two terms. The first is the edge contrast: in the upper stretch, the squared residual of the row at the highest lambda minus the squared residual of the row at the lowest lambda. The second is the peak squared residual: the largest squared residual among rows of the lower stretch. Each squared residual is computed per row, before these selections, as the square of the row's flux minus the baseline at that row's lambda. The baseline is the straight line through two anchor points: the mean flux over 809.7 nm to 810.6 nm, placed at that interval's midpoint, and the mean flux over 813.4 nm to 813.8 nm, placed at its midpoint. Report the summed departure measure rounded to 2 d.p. 0.20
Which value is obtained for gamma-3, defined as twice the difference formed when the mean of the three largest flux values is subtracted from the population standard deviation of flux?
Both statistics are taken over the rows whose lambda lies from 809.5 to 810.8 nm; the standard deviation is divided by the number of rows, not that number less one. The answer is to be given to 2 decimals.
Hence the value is -5.18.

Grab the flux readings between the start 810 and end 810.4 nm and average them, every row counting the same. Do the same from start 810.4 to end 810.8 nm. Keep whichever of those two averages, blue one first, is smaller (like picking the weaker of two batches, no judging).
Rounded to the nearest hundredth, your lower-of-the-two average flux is 2.52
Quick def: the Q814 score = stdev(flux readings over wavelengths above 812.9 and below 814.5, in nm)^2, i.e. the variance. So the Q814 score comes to 0.05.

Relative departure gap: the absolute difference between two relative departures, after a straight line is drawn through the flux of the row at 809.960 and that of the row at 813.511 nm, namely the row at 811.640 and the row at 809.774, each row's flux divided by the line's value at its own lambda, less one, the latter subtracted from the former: 0.20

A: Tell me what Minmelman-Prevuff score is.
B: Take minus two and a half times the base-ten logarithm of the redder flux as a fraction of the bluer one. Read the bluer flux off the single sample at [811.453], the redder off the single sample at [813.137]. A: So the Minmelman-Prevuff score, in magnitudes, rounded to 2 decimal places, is 0.12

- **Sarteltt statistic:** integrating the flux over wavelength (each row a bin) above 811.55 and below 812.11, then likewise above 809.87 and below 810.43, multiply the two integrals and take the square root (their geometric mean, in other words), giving 1.45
